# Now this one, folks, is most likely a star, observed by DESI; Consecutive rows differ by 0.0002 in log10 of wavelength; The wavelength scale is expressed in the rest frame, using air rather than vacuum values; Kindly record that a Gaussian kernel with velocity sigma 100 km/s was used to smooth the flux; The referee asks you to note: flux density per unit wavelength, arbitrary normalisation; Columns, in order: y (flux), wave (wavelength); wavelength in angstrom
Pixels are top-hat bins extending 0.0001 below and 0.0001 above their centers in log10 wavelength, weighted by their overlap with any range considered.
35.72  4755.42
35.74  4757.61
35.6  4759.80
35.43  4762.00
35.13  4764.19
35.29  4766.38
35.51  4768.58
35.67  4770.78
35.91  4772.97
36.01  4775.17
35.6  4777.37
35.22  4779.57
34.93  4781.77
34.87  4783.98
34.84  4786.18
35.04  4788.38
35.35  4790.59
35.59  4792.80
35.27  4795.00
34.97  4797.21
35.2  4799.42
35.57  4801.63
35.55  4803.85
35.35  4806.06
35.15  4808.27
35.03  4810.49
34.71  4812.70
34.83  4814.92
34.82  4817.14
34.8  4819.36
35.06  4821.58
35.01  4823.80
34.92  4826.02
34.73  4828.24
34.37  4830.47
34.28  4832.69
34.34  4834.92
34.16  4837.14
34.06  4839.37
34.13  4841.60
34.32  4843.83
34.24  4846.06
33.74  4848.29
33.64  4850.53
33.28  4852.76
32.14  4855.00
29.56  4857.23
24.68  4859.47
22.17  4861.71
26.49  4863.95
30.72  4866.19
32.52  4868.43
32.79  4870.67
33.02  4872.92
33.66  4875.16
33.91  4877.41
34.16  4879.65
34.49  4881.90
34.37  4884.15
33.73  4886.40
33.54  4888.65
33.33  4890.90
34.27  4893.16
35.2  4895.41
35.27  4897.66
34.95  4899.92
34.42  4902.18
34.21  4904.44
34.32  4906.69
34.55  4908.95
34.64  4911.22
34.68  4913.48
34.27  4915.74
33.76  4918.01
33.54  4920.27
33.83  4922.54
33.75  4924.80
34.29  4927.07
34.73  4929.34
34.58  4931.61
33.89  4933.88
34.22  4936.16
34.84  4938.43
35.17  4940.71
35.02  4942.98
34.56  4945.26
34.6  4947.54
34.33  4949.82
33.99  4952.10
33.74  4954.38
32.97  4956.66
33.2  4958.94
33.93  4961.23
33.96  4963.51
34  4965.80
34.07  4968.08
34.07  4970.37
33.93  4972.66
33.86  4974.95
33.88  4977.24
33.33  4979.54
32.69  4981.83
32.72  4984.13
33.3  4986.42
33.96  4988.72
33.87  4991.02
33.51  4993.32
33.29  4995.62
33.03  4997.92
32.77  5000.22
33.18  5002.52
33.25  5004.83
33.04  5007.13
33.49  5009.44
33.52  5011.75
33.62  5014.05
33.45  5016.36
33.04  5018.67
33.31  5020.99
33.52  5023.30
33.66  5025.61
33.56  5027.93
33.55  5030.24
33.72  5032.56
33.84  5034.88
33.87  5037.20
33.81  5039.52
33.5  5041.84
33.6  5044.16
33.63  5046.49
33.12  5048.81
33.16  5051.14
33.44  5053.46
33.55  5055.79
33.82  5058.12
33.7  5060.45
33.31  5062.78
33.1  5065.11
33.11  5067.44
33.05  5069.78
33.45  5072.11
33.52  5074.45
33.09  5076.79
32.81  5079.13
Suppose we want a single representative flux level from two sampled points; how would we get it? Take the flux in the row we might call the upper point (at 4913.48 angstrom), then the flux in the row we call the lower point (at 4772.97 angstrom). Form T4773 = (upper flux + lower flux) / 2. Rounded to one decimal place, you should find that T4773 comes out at 35.3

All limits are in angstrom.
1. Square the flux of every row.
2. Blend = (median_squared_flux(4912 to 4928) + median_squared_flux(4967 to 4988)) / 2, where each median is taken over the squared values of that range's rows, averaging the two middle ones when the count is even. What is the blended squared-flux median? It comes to 1145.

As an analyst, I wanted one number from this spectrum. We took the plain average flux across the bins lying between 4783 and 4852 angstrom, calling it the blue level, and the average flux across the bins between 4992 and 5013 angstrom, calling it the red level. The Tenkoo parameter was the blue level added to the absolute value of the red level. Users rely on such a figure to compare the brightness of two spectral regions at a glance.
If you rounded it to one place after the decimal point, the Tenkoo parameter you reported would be 68.0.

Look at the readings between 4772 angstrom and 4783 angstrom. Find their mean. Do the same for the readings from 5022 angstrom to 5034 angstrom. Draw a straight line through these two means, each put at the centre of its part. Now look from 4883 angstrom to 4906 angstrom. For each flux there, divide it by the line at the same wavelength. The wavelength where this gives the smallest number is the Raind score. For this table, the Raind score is 4890.90 angstrom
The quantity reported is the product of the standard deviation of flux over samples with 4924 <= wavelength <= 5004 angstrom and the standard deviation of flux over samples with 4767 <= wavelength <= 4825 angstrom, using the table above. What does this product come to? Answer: 0.23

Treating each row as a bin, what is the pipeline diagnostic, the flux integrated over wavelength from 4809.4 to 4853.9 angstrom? 1532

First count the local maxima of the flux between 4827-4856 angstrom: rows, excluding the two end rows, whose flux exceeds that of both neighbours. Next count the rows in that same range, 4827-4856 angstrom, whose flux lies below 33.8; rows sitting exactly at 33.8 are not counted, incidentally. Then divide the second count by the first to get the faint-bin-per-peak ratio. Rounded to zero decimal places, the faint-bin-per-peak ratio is 2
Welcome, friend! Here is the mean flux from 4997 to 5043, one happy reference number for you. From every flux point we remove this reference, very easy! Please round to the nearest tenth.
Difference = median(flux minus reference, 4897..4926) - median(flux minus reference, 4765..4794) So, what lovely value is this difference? -1.0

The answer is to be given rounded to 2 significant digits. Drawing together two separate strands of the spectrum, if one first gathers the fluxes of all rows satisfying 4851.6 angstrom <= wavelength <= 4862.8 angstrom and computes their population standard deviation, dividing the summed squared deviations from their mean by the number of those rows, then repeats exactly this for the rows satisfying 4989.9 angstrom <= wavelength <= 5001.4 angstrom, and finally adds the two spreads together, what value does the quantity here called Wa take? 4.7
